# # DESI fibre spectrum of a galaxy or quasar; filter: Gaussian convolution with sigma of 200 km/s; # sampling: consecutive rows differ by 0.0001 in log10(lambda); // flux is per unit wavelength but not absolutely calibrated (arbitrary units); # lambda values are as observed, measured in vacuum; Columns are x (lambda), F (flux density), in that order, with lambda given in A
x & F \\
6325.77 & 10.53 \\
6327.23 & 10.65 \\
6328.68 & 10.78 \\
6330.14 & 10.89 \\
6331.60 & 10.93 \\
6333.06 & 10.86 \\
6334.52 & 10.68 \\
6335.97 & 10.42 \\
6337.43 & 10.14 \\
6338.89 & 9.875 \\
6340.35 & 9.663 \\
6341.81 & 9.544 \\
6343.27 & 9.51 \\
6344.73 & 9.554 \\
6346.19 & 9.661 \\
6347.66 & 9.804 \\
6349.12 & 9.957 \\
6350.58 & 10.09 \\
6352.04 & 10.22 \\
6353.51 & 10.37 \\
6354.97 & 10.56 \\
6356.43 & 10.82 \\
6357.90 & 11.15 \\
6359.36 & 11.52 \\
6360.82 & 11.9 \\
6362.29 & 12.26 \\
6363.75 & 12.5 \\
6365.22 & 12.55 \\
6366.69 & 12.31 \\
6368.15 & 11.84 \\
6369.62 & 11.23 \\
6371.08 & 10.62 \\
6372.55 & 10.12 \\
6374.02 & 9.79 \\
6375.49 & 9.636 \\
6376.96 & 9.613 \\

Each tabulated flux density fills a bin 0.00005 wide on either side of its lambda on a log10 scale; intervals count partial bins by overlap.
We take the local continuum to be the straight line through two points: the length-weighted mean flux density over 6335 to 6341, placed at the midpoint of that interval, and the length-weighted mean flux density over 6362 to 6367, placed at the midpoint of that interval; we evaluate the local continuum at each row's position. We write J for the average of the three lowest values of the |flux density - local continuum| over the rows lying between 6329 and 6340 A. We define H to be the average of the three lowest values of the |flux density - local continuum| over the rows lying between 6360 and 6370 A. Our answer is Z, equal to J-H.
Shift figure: 0.22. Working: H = 0.1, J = 0.3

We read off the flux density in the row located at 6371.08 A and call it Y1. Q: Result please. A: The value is 10.62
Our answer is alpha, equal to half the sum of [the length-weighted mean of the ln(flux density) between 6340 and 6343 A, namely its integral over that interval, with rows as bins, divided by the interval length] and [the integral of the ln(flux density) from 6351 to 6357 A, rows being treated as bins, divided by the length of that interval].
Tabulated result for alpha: 2.30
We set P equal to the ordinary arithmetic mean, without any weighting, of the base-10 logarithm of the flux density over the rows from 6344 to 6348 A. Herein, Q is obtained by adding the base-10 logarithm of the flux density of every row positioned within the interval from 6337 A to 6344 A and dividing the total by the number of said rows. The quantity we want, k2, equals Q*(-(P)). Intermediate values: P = 0.99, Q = 0.99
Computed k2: -0.97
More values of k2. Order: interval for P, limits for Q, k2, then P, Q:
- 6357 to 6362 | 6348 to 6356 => -1.07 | 1.06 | 1.01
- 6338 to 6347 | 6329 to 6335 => -1.02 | 0.98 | 1.04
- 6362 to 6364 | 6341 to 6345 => -1.07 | 1.09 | 0.98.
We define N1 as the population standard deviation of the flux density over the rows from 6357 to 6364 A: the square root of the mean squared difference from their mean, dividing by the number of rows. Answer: 0.49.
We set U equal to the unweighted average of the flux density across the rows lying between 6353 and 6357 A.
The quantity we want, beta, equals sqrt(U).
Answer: 3.25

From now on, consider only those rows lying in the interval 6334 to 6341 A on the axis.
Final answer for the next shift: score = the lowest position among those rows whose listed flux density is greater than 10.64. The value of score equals 6334.52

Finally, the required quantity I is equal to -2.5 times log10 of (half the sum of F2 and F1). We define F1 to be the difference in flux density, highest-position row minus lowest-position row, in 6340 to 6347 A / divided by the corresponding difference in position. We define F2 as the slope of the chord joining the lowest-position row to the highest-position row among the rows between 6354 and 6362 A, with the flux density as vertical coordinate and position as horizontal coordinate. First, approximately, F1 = 0.00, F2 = 0.23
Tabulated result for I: 2.4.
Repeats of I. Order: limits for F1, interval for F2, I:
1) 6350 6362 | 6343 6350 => 2.2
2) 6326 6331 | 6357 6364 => 2.0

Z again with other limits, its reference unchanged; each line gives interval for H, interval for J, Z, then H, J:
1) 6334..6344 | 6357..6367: -0.22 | 0.3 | 0.1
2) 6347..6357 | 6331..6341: -0.68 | 1.0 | 0.3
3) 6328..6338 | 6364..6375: -0.10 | 0.5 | 0.4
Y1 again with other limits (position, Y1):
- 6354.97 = 10.56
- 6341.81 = 9.544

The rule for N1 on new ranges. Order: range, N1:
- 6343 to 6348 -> 0.11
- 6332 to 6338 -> 0.27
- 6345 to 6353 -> 0.20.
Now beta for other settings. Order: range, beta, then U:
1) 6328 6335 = 3.29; 10.8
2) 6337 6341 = 3.15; 9.9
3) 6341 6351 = 3.12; 9.7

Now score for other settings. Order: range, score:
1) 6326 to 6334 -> 6327.23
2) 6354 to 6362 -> 6356.43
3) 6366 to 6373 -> 6366.69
